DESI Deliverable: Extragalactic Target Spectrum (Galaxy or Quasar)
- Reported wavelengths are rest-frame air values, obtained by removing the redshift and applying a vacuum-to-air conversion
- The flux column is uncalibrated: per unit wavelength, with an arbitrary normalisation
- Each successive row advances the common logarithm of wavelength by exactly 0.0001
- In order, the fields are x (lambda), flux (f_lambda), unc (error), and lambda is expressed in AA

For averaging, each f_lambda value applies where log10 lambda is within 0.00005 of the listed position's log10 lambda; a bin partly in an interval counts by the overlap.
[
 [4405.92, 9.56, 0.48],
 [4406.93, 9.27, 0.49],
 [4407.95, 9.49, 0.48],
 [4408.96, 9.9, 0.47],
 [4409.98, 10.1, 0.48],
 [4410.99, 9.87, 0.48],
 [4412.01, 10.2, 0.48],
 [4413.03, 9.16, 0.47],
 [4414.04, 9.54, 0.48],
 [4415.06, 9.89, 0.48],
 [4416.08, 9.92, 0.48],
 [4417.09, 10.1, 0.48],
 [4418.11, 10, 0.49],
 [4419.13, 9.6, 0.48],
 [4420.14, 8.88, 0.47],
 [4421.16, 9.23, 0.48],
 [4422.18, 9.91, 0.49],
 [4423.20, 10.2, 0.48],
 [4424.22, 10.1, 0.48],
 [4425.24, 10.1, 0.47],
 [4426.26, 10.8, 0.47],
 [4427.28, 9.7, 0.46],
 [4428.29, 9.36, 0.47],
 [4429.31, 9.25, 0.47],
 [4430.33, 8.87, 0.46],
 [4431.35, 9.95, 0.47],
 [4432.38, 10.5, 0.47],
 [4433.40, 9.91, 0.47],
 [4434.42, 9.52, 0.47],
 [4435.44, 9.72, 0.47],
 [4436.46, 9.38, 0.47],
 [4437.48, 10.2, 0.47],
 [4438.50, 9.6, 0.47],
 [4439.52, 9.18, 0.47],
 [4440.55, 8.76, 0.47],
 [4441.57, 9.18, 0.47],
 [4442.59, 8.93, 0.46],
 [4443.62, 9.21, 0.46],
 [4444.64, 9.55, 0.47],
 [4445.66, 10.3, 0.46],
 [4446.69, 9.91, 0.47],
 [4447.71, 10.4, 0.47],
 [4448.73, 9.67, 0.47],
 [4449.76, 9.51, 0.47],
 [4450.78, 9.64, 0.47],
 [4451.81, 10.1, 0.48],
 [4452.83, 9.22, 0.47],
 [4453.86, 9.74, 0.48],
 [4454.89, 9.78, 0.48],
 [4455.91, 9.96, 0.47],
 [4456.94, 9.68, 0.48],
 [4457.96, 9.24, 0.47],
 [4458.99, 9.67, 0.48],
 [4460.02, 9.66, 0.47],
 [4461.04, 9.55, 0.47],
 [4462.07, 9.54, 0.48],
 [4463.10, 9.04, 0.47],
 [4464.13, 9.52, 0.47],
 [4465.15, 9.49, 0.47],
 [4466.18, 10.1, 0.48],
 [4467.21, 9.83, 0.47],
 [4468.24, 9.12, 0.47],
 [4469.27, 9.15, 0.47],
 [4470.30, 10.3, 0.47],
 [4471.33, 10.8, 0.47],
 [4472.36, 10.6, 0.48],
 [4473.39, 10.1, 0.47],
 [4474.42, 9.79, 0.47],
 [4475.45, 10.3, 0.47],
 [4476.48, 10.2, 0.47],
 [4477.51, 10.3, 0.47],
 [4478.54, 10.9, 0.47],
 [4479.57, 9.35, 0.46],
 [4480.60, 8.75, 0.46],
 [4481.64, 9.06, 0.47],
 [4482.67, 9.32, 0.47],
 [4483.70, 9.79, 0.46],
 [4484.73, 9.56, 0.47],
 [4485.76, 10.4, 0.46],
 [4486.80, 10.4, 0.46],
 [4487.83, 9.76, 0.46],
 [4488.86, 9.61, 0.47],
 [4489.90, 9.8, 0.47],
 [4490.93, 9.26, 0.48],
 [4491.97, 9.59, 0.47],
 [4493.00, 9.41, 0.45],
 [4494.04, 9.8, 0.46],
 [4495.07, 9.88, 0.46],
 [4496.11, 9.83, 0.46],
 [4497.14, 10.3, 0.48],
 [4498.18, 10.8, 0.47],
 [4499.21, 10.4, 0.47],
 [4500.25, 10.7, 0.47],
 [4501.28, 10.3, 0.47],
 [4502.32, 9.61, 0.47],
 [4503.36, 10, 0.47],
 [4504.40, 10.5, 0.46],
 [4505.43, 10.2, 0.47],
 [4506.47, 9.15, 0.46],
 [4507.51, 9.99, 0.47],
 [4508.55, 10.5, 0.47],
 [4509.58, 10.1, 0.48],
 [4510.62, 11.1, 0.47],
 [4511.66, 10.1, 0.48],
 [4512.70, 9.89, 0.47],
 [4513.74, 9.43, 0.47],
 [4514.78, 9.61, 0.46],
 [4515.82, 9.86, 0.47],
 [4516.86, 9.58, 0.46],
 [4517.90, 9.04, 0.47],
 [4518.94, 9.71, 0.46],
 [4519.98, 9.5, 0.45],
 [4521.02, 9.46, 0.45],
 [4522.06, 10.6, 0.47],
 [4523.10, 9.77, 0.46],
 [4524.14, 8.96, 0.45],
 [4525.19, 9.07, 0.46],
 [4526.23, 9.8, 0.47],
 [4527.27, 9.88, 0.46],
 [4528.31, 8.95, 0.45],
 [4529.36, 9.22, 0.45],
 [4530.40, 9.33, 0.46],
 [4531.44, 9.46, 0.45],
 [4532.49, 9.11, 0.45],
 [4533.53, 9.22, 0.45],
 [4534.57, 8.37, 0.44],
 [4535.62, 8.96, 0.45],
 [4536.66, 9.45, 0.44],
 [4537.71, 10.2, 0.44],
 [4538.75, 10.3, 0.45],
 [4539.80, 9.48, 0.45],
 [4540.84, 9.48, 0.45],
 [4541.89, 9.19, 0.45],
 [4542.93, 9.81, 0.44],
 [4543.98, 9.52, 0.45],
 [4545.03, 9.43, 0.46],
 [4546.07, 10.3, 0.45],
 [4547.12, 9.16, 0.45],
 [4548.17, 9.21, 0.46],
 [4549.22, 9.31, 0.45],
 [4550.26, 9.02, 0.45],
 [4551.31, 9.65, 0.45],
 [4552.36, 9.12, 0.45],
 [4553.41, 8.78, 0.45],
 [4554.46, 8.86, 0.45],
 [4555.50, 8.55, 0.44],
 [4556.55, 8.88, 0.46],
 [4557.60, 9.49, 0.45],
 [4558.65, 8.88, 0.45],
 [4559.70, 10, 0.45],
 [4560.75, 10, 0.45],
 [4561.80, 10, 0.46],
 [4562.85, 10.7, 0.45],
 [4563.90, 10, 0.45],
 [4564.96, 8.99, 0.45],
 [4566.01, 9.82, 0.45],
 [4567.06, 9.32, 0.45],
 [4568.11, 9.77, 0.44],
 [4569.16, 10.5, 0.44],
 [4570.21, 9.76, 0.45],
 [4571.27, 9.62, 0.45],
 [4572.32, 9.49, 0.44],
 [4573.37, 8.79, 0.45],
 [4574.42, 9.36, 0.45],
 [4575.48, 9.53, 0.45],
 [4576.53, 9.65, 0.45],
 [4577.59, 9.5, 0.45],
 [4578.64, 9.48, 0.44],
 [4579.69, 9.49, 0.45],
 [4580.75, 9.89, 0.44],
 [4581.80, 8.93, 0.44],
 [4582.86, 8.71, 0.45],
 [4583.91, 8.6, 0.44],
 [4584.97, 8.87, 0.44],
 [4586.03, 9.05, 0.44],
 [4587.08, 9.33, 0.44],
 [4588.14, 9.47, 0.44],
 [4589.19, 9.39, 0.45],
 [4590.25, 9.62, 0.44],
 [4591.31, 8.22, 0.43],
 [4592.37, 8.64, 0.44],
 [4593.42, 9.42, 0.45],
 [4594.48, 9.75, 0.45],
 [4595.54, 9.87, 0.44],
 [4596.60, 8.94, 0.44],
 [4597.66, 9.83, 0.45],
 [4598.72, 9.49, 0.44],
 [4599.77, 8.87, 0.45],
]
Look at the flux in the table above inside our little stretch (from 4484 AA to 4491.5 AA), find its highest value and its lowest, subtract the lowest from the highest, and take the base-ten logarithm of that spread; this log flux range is 0.06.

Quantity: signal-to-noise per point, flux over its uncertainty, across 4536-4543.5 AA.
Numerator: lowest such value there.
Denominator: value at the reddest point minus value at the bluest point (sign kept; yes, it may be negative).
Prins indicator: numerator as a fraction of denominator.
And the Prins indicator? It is 25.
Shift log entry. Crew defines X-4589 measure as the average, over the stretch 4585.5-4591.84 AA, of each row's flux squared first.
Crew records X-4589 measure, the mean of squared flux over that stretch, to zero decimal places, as 84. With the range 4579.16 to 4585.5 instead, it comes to 83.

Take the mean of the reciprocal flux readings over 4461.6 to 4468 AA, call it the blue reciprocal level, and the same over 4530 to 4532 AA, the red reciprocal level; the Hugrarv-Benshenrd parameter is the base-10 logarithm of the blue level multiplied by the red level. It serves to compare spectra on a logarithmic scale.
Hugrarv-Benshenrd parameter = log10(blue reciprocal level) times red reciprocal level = -0.104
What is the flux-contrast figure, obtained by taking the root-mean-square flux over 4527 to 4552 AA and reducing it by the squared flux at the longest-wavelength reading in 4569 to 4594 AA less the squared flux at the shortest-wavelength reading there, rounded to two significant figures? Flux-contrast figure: 31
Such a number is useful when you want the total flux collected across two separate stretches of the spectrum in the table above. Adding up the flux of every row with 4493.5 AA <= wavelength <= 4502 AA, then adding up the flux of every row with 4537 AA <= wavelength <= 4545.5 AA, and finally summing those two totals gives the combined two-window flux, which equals 159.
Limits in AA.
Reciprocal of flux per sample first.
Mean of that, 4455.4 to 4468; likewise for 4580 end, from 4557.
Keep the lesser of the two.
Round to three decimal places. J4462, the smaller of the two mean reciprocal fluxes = 0.104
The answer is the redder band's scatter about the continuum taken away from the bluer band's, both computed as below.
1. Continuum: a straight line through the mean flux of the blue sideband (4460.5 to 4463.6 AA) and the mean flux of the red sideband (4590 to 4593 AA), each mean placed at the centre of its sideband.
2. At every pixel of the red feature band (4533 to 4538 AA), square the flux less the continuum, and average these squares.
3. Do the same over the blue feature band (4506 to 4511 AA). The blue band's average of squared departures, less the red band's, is 1.0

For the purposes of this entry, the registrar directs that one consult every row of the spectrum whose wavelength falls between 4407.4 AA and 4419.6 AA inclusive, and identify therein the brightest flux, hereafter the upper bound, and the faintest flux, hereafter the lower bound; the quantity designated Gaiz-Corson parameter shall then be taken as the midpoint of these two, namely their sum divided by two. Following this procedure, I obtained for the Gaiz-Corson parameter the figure 9.68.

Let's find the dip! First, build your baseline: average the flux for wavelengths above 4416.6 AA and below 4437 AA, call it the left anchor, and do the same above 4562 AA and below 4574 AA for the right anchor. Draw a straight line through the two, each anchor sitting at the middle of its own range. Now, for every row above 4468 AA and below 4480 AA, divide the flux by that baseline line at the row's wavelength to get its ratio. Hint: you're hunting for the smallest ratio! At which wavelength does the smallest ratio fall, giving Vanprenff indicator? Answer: 4468.24 AA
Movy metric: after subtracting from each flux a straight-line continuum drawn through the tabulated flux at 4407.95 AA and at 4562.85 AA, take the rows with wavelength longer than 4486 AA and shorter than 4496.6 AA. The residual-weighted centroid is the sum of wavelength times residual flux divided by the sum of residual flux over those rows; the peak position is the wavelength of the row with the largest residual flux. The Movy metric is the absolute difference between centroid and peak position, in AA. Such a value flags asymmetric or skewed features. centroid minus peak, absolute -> 5.3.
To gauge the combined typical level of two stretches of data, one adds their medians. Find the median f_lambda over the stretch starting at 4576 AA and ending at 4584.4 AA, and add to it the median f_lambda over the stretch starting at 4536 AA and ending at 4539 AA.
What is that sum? 19.7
